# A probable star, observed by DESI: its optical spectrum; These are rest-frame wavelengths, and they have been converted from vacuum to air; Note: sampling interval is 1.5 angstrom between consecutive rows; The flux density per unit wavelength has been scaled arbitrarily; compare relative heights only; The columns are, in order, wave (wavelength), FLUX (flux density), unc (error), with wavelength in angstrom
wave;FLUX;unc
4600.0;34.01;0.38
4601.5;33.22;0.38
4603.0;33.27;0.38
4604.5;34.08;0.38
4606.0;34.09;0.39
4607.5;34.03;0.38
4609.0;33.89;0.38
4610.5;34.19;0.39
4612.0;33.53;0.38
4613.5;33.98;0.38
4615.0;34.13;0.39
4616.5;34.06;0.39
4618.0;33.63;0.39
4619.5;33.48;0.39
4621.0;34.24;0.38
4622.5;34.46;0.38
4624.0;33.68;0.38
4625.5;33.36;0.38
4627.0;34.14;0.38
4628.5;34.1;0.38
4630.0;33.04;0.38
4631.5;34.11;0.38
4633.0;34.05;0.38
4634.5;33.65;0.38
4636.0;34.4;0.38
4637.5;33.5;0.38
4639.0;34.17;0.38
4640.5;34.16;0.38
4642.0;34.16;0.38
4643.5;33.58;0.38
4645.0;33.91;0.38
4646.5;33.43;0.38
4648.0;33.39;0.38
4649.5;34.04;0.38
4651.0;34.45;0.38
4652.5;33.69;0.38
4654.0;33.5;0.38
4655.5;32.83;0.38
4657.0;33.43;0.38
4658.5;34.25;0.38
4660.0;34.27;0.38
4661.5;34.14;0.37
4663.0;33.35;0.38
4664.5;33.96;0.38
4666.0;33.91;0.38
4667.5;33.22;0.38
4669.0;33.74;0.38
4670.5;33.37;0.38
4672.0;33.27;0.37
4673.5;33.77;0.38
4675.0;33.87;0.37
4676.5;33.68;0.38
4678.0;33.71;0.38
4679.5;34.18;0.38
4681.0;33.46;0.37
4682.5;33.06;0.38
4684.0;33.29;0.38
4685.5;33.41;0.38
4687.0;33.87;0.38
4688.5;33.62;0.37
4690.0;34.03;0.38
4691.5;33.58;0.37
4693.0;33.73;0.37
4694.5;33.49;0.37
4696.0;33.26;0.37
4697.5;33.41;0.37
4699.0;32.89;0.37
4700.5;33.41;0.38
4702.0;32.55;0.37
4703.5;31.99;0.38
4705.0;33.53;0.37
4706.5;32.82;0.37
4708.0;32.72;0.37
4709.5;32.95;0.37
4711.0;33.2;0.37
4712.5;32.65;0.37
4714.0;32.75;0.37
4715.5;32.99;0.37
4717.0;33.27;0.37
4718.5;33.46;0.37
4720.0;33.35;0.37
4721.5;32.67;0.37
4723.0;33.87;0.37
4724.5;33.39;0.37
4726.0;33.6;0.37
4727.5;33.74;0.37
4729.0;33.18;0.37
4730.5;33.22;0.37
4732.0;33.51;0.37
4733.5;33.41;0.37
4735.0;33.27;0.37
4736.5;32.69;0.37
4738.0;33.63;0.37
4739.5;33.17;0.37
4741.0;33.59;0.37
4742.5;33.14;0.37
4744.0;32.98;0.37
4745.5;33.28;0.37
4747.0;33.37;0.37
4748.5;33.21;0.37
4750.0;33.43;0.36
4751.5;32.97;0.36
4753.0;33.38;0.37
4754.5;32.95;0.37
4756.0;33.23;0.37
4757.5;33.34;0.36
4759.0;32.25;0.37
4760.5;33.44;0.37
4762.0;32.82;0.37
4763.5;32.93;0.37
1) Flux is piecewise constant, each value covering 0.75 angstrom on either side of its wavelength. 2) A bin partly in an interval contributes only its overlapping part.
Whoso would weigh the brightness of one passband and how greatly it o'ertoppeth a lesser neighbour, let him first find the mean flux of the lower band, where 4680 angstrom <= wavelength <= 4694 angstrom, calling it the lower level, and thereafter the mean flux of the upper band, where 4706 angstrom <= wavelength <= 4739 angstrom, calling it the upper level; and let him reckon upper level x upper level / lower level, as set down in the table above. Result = 32.8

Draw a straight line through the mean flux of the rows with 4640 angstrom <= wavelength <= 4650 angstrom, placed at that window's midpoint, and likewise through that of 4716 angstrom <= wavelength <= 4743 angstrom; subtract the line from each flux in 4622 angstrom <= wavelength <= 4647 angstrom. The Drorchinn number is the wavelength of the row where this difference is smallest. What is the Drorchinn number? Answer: 4630.0 angstrom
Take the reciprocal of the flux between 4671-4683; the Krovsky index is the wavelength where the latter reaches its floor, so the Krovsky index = 4679.5 angstrom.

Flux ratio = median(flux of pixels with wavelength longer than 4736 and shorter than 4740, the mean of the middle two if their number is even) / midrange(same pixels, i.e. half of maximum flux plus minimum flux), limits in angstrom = 1.000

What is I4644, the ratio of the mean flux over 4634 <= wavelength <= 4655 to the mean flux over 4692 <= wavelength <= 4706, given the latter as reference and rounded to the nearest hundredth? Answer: 1.02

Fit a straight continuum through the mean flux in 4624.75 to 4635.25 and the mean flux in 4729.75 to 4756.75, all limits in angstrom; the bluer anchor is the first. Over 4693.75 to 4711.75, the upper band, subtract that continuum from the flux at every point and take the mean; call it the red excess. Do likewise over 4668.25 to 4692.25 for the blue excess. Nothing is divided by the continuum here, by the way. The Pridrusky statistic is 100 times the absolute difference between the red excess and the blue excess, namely 50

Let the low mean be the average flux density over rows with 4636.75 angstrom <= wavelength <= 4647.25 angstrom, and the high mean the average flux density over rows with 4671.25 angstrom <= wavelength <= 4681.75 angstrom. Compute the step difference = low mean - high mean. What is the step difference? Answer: 0.14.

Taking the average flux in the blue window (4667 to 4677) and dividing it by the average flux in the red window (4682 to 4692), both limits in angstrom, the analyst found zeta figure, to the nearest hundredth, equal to 1.00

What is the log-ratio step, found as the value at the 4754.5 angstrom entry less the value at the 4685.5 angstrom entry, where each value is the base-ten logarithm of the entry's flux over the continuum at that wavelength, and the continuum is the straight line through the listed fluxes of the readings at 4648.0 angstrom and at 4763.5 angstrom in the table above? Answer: -0.002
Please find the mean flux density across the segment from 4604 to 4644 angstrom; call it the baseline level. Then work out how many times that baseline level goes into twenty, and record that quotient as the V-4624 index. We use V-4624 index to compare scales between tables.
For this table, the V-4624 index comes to 0.5896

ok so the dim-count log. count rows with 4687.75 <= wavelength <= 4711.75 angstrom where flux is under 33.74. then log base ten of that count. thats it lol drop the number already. 1.18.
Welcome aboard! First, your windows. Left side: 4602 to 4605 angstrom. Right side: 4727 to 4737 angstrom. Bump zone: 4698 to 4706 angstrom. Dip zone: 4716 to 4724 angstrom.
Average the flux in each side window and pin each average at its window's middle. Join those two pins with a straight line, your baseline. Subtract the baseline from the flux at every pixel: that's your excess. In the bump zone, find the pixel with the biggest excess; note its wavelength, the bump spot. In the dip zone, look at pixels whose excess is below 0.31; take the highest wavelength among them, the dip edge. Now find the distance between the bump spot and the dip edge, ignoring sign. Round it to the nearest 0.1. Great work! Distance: 16.5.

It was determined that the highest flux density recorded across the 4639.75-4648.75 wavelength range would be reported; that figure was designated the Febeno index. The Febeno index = 34.16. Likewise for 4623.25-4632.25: 34.14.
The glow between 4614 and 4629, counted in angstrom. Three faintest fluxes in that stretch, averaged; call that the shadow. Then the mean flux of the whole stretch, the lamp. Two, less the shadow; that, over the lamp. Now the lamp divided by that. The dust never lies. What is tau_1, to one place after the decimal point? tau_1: -36.6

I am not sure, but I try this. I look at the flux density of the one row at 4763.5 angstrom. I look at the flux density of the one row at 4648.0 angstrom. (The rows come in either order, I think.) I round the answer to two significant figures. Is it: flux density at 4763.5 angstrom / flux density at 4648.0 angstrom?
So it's 0.99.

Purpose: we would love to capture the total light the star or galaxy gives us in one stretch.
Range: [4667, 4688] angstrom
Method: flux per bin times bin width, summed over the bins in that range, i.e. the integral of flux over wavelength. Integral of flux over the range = 705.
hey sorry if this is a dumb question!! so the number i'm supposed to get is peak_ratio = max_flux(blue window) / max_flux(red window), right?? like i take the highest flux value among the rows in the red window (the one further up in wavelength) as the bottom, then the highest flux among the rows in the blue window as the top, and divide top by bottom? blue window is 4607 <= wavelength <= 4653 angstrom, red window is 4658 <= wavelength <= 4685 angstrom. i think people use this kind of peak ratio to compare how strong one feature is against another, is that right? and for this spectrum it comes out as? 1.01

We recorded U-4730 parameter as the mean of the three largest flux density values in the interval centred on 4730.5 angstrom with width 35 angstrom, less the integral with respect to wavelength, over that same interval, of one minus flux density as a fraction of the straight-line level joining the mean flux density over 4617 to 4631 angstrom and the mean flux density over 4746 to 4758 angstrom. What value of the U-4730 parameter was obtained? 33.7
